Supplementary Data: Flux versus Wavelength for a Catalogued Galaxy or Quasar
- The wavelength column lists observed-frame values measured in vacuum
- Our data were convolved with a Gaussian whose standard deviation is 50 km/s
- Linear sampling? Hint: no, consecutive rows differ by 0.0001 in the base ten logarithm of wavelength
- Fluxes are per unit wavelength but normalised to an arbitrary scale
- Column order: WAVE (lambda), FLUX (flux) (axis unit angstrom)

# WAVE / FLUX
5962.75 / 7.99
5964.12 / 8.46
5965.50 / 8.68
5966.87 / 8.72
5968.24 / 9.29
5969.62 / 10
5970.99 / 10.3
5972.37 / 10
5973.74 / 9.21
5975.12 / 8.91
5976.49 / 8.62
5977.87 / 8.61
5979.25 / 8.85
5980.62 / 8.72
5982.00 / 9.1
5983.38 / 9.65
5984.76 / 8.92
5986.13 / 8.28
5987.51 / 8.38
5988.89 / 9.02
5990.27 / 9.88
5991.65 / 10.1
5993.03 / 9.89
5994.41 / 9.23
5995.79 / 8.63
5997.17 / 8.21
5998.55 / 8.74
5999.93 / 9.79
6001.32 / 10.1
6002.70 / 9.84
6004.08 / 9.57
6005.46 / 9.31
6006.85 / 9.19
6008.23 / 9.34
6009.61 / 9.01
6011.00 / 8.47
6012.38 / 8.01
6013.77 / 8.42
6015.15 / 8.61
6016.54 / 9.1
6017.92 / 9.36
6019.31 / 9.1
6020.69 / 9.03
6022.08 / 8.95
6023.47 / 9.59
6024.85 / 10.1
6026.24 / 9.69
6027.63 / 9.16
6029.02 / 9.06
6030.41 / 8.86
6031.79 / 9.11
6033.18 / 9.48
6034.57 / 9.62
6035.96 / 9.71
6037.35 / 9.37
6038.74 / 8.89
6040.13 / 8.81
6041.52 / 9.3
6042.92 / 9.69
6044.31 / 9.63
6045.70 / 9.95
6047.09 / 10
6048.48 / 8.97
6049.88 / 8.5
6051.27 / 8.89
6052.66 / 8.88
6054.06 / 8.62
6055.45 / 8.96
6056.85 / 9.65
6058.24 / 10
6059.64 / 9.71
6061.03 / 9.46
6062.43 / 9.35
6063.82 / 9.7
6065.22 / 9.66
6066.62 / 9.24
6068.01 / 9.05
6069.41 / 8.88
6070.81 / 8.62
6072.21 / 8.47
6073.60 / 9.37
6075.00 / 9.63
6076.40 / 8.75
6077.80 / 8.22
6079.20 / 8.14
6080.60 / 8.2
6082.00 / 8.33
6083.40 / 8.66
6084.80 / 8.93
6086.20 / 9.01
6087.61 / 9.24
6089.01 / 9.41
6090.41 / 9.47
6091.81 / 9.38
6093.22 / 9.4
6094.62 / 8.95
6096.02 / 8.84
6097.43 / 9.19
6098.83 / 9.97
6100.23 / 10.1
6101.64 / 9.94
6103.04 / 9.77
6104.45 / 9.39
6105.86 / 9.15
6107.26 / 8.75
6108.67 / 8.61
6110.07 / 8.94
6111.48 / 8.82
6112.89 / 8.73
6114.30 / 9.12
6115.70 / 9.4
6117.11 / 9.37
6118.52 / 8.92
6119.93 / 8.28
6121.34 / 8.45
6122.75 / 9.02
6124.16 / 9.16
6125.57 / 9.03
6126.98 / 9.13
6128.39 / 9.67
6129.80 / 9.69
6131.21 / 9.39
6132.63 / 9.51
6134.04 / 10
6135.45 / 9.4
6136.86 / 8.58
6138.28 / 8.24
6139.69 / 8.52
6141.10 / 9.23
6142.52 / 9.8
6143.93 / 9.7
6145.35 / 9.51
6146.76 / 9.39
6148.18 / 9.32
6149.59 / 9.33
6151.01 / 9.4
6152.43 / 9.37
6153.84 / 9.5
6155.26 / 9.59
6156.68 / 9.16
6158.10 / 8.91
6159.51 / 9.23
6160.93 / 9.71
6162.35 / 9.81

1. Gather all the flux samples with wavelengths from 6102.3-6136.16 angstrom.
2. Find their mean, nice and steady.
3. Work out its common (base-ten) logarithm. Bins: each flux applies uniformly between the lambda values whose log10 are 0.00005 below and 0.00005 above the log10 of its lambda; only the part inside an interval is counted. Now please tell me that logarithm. 0.962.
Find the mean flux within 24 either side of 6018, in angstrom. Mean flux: 9.16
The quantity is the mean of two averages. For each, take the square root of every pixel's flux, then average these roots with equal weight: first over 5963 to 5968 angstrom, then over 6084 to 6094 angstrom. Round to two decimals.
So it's 2.99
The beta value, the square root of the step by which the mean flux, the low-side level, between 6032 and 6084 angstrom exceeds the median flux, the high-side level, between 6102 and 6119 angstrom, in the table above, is 0.34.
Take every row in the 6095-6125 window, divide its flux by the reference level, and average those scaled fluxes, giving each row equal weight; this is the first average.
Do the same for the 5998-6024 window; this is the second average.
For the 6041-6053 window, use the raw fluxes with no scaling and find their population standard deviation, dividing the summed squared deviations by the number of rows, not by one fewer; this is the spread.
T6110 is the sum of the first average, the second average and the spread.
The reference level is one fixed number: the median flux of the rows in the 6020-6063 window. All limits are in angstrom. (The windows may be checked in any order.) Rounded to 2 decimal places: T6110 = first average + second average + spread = 2.46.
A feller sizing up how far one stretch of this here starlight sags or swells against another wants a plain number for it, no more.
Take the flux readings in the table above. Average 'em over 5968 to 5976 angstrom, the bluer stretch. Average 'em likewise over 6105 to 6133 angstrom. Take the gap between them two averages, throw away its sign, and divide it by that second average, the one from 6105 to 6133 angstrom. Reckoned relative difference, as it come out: 0.062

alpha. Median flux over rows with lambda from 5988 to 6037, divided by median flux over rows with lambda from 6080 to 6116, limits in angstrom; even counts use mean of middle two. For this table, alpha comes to 1.01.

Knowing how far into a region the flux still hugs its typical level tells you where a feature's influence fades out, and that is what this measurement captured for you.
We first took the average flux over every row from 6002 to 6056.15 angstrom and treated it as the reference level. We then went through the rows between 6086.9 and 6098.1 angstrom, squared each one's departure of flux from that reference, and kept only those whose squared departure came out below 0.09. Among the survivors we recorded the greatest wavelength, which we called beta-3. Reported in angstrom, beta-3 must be 6097.43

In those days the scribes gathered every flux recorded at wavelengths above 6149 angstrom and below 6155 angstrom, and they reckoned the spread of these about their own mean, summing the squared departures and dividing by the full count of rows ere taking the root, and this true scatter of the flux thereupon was 0.06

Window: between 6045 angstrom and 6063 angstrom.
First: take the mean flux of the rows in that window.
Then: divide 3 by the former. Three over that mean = 0.322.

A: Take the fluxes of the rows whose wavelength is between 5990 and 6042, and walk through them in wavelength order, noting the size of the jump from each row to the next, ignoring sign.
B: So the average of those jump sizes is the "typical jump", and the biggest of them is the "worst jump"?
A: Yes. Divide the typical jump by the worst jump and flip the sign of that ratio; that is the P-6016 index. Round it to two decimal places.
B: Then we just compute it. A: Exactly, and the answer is -0.33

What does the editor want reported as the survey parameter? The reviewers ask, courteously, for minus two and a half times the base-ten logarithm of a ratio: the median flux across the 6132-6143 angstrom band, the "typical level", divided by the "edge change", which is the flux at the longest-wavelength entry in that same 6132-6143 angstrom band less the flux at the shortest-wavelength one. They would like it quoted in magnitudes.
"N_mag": -3.8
